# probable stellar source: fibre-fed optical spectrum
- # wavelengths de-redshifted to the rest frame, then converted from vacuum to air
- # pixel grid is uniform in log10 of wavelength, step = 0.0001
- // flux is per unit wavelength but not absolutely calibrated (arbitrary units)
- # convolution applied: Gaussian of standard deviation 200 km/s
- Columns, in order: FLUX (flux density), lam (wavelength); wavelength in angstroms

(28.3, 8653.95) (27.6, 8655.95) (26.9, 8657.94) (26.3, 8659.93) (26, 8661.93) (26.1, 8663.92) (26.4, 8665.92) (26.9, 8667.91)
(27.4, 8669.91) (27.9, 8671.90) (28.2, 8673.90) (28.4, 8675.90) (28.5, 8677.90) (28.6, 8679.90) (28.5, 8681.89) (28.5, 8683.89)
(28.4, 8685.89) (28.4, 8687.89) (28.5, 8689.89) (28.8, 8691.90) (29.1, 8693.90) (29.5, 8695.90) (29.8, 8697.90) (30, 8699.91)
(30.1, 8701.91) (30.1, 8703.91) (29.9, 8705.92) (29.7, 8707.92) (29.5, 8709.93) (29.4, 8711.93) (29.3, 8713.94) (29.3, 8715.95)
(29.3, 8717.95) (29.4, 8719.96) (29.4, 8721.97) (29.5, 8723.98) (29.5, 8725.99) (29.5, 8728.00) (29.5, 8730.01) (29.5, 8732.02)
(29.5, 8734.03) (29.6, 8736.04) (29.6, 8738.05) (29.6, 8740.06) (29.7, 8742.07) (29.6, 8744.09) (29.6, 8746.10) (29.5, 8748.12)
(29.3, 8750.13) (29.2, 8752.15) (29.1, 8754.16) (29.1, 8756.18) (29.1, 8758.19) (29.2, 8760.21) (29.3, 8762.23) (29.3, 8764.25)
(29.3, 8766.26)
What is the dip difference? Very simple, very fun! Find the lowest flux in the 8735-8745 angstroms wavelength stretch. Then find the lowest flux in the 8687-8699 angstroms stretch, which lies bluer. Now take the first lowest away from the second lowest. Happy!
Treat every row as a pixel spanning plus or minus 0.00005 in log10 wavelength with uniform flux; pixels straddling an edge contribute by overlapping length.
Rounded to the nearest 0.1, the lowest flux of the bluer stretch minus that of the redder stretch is -1.2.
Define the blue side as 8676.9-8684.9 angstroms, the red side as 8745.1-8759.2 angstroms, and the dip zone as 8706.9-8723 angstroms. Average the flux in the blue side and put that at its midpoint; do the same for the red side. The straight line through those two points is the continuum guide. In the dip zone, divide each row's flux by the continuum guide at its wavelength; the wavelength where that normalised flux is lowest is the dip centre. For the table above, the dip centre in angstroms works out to 8717.95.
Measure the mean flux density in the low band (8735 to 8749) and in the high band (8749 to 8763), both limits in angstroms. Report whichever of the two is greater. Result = 29.6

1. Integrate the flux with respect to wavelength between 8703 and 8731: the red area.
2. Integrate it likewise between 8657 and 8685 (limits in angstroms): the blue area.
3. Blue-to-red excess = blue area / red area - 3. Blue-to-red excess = -2.07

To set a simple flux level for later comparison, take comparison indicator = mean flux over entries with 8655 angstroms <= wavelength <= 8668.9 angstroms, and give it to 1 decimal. 26.6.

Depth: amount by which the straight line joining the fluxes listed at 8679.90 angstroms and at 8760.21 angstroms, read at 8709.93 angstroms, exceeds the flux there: -0.7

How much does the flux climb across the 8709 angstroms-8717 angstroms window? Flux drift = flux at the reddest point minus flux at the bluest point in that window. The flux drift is -0.20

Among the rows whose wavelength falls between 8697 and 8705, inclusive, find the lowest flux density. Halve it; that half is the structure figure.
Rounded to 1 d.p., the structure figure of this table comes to 14.9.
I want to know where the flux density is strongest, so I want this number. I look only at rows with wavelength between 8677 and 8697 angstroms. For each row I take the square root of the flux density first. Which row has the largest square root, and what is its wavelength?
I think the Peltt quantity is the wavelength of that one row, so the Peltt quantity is 8695.90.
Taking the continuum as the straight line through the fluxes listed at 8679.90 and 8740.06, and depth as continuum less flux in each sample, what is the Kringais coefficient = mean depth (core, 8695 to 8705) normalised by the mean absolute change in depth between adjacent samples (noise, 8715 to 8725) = -19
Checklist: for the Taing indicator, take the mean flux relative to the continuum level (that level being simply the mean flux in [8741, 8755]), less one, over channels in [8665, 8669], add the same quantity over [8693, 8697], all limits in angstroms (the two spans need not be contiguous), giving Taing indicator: -0.10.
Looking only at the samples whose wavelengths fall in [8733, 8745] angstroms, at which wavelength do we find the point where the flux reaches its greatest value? 8742.07 angstroms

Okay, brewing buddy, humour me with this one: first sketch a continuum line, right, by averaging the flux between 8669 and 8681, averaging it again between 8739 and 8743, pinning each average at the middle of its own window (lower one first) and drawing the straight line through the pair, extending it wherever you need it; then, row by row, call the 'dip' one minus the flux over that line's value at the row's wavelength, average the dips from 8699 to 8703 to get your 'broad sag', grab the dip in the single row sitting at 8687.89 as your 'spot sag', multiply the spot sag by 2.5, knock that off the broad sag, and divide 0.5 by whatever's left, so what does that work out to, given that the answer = -10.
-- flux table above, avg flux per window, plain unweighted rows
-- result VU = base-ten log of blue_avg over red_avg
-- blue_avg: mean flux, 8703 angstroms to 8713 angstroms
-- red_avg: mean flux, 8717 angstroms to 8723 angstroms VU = 0.005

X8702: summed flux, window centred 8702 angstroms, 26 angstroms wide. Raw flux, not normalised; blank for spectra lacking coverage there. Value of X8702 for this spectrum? 384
